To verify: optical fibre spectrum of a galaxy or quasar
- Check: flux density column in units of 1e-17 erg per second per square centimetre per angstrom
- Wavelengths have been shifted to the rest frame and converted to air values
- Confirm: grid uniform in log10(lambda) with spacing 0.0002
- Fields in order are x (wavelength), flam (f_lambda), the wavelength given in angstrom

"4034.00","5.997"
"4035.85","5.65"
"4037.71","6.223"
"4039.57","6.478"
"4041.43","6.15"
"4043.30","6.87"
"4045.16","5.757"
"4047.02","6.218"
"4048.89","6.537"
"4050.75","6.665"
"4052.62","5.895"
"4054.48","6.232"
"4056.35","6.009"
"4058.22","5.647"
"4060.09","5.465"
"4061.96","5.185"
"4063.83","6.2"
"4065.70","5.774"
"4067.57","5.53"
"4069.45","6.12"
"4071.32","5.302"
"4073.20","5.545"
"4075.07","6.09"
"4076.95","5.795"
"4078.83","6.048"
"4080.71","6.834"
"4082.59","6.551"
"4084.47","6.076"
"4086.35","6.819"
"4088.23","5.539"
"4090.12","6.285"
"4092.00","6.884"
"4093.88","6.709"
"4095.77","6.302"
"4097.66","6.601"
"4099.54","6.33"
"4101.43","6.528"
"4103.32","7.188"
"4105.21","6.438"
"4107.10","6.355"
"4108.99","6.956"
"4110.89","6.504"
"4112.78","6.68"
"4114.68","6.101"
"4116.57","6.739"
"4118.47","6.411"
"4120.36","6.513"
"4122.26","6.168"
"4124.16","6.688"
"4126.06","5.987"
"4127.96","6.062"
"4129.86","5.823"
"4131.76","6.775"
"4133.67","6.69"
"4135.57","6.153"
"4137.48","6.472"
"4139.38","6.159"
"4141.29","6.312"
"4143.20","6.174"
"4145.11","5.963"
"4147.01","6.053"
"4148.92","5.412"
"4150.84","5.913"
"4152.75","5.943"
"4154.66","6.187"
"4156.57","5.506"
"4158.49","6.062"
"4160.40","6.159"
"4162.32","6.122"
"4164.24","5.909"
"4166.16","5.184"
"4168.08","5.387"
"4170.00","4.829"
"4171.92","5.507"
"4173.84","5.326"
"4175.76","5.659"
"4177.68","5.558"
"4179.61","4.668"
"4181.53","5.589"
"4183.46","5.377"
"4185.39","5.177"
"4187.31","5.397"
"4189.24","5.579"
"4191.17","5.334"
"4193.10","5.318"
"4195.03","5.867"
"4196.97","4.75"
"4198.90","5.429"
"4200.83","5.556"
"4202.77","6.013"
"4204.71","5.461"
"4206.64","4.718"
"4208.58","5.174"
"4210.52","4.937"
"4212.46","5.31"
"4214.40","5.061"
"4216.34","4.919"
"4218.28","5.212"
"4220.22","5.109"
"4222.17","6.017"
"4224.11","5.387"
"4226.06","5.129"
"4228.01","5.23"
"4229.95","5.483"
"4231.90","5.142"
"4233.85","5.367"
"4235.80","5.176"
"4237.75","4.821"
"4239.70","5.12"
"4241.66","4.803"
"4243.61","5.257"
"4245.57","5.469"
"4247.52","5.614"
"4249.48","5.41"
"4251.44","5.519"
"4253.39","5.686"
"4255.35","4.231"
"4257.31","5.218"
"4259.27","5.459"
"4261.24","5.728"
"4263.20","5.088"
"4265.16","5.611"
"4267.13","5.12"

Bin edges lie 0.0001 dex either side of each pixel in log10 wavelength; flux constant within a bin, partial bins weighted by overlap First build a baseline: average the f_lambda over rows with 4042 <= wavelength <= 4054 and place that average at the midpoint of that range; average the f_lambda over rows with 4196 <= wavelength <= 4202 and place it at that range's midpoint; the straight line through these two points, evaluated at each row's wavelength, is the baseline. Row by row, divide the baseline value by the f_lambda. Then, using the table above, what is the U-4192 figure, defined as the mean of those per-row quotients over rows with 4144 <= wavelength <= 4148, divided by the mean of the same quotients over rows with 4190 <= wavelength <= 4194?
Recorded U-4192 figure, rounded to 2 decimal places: 0.94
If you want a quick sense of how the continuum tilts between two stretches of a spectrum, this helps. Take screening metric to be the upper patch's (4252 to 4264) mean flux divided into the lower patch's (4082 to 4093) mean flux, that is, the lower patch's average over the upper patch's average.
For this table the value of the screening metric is 1.21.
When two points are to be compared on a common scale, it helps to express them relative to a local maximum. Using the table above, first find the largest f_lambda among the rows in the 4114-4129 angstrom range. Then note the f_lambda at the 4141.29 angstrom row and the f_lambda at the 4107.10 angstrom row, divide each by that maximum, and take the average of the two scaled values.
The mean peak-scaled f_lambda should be 0.94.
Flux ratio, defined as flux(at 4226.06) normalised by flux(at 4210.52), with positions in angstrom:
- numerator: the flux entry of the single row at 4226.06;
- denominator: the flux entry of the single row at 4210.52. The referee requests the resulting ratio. 1.04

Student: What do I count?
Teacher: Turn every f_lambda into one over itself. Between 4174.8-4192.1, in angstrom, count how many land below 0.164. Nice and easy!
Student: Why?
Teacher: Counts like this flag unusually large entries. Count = 0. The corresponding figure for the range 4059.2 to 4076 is 2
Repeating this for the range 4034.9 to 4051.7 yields 7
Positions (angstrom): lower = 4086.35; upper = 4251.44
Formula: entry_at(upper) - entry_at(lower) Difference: -1.3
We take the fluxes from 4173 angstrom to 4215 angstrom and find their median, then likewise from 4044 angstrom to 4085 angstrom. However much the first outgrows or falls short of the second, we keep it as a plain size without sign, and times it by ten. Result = 6.7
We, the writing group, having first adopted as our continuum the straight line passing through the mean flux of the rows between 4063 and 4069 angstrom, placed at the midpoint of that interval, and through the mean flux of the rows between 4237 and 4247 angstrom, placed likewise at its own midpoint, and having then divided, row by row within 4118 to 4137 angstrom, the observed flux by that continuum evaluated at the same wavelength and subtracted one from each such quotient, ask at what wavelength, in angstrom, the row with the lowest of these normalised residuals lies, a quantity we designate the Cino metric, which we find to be 4129.86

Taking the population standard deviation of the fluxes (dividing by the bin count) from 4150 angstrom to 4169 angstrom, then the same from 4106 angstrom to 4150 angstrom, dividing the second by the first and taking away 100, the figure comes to -98.9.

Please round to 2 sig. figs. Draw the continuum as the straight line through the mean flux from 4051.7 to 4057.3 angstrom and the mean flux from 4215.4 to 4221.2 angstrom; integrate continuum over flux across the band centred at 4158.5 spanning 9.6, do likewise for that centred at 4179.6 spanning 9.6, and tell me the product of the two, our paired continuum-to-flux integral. 83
